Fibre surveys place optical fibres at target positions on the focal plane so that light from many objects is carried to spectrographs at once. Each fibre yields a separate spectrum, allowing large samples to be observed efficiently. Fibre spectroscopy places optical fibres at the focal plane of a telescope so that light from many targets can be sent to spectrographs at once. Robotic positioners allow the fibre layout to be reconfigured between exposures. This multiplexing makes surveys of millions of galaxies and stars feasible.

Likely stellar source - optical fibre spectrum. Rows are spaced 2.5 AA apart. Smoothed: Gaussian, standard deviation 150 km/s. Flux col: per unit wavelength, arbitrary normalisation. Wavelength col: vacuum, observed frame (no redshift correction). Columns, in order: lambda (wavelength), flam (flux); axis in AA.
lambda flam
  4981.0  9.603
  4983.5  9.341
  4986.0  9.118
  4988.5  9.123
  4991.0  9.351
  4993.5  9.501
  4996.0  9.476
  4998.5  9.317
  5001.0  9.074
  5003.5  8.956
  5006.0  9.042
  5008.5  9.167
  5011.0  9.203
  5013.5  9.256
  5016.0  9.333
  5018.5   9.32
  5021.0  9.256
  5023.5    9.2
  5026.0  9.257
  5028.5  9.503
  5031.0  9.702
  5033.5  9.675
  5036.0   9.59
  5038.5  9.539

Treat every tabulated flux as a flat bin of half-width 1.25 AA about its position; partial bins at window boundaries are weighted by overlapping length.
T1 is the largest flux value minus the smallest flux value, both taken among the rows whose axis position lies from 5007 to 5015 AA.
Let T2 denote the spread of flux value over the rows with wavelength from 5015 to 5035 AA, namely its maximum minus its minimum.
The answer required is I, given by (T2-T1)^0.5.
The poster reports 0.6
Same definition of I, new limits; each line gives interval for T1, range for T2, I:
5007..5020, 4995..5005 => 0.6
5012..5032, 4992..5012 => 0.2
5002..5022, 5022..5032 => 0.4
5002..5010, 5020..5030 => 0.3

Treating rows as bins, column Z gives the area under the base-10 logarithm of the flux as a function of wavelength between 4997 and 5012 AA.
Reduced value 14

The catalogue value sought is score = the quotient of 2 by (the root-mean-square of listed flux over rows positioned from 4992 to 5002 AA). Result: 0.214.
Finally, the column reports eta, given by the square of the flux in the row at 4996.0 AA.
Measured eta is 90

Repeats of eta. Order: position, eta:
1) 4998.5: 87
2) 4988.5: 83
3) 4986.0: 83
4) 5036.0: 92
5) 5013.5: 86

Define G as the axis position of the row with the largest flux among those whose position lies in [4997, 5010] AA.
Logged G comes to 4998.5 AA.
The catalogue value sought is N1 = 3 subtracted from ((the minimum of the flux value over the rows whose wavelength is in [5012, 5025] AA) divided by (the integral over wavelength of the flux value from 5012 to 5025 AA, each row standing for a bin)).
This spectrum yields -2.92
